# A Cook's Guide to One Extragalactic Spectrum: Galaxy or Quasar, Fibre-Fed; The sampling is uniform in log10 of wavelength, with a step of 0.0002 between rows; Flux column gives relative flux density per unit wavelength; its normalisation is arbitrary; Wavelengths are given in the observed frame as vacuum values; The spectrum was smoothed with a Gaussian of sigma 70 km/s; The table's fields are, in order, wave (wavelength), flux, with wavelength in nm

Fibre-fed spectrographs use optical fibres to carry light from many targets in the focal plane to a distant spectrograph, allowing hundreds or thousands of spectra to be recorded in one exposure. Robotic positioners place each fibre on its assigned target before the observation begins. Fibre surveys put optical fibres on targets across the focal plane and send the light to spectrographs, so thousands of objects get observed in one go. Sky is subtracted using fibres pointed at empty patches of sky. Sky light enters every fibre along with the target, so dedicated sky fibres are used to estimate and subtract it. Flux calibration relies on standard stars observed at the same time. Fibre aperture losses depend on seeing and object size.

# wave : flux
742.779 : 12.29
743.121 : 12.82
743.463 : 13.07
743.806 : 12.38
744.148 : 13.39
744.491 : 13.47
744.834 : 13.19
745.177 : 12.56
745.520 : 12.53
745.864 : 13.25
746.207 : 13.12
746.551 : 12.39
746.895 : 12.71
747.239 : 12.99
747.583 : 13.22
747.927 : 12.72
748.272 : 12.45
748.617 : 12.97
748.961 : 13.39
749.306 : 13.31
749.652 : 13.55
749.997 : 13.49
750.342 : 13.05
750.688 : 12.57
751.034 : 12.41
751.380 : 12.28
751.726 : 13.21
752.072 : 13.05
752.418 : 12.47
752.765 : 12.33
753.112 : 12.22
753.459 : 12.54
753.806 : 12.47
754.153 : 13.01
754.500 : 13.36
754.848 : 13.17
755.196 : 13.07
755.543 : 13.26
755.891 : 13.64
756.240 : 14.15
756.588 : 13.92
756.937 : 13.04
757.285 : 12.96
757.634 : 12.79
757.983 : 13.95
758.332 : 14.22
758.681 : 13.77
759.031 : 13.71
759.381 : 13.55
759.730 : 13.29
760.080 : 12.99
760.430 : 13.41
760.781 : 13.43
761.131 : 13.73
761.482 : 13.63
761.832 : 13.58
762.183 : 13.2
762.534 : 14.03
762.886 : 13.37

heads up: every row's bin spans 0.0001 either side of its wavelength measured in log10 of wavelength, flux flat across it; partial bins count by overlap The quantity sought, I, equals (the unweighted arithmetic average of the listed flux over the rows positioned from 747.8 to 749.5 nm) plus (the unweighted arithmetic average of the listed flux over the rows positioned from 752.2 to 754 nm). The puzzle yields 25.4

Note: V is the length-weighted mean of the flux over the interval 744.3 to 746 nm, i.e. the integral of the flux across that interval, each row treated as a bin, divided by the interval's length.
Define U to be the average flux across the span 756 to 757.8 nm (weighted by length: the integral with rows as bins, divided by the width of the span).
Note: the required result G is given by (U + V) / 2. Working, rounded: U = 13.4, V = 13.0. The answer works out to 13.19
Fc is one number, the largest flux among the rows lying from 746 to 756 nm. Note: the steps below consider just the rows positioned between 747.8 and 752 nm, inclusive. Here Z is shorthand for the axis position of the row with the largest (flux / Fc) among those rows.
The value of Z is 749.652 nm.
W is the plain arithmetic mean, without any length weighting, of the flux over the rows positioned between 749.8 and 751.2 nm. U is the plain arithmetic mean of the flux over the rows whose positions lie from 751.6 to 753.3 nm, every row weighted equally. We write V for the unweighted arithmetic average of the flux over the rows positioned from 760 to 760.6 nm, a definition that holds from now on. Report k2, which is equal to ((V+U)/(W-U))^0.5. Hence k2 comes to 10.7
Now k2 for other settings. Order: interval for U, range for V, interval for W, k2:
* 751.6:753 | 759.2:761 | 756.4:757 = 6.0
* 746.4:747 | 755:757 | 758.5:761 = 5.4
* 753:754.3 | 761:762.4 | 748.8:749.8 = 5.5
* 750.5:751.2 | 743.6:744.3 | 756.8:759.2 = 5.0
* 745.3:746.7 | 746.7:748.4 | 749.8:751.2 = 21.1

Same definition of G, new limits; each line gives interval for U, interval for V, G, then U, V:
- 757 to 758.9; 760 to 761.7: 13.49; 13.5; 13.5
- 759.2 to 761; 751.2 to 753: 13.00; 13.3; 12.7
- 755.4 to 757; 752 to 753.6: 13.06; 13.6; 12.5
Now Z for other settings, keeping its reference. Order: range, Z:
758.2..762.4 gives 758.332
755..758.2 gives 756.240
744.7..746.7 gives 745.864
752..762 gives 758.332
